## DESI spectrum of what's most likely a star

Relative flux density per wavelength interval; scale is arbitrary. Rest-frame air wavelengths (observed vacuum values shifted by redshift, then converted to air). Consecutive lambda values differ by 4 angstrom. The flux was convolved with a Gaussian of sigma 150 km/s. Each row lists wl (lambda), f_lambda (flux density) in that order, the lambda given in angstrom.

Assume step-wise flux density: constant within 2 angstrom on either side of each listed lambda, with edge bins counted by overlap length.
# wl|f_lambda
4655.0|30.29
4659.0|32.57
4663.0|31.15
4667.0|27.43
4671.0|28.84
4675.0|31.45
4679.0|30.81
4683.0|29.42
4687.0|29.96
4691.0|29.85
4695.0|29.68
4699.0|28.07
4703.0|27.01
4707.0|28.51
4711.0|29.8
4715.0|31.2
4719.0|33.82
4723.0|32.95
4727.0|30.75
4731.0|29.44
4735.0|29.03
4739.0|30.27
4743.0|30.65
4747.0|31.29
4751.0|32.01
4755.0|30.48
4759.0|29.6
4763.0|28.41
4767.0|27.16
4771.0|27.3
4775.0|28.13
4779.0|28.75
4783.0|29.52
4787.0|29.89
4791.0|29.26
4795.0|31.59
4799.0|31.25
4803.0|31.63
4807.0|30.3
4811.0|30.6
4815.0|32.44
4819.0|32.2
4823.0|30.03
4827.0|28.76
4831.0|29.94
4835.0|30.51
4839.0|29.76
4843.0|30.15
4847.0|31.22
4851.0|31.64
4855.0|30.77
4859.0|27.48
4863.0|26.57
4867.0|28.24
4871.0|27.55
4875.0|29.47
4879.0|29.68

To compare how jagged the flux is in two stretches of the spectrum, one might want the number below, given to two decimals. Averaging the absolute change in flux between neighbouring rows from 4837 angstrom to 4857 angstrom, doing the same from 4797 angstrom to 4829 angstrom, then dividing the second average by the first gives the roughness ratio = 1.56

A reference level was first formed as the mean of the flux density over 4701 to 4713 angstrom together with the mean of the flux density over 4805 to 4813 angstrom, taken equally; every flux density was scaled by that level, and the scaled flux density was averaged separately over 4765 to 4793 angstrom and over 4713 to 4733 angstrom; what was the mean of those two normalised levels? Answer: 1.02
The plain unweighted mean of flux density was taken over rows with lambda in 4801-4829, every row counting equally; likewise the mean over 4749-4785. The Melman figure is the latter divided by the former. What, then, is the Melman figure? 0.94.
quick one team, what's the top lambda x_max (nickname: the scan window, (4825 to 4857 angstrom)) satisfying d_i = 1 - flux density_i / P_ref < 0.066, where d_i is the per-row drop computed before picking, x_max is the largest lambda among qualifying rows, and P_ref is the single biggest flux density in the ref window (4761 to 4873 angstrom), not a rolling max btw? 4855.0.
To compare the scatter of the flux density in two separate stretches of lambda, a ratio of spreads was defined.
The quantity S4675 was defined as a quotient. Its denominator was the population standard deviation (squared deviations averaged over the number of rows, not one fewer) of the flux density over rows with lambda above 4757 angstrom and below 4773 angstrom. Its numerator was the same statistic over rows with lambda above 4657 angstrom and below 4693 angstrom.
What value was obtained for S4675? 1.5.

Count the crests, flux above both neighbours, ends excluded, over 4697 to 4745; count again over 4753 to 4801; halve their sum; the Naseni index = 1.5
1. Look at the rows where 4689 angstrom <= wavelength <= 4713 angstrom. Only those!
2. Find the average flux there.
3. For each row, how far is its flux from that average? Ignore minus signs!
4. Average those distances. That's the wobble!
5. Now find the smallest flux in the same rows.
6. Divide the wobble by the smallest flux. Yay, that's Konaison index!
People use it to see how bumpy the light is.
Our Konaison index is 0.035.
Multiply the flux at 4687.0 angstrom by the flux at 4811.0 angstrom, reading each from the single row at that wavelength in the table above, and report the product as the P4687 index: 917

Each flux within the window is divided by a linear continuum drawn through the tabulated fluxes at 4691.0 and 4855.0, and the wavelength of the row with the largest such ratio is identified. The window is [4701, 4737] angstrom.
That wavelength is 4719.0 angstrom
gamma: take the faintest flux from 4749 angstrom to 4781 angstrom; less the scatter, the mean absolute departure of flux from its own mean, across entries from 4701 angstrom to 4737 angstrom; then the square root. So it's 5.0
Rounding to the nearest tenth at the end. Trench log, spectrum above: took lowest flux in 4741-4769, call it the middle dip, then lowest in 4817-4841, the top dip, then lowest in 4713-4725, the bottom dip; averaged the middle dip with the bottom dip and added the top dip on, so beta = 57.9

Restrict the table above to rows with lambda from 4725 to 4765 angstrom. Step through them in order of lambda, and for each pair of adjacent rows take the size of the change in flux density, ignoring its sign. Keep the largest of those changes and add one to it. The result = 2.5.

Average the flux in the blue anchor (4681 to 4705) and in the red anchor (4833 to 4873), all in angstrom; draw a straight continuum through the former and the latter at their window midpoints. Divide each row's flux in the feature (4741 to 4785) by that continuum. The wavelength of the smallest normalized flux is 4767.0 angstrom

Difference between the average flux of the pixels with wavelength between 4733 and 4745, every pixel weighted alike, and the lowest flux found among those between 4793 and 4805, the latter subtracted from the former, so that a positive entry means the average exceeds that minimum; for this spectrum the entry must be -1.3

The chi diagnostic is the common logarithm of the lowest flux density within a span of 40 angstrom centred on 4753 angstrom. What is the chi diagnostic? 1.43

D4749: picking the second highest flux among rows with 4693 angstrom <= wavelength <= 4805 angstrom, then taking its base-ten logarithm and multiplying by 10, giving 15.2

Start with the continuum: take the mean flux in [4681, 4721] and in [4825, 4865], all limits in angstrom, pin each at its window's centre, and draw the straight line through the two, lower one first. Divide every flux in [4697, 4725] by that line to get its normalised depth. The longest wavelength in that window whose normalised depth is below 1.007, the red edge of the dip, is 4711.0 angstrom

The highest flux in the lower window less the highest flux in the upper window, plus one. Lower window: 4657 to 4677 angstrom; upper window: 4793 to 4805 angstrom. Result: 1.9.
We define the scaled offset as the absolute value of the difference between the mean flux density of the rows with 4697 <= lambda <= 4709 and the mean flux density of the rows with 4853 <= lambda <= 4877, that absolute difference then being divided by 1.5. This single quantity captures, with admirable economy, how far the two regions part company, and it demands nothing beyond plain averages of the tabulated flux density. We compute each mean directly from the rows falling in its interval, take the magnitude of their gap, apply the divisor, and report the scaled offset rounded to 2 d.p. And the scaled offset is 0.32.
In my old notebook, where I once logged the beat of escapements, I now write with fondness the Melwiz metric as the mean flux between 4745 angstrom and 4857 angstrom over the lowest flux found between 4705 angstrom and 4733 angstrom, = 1.06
